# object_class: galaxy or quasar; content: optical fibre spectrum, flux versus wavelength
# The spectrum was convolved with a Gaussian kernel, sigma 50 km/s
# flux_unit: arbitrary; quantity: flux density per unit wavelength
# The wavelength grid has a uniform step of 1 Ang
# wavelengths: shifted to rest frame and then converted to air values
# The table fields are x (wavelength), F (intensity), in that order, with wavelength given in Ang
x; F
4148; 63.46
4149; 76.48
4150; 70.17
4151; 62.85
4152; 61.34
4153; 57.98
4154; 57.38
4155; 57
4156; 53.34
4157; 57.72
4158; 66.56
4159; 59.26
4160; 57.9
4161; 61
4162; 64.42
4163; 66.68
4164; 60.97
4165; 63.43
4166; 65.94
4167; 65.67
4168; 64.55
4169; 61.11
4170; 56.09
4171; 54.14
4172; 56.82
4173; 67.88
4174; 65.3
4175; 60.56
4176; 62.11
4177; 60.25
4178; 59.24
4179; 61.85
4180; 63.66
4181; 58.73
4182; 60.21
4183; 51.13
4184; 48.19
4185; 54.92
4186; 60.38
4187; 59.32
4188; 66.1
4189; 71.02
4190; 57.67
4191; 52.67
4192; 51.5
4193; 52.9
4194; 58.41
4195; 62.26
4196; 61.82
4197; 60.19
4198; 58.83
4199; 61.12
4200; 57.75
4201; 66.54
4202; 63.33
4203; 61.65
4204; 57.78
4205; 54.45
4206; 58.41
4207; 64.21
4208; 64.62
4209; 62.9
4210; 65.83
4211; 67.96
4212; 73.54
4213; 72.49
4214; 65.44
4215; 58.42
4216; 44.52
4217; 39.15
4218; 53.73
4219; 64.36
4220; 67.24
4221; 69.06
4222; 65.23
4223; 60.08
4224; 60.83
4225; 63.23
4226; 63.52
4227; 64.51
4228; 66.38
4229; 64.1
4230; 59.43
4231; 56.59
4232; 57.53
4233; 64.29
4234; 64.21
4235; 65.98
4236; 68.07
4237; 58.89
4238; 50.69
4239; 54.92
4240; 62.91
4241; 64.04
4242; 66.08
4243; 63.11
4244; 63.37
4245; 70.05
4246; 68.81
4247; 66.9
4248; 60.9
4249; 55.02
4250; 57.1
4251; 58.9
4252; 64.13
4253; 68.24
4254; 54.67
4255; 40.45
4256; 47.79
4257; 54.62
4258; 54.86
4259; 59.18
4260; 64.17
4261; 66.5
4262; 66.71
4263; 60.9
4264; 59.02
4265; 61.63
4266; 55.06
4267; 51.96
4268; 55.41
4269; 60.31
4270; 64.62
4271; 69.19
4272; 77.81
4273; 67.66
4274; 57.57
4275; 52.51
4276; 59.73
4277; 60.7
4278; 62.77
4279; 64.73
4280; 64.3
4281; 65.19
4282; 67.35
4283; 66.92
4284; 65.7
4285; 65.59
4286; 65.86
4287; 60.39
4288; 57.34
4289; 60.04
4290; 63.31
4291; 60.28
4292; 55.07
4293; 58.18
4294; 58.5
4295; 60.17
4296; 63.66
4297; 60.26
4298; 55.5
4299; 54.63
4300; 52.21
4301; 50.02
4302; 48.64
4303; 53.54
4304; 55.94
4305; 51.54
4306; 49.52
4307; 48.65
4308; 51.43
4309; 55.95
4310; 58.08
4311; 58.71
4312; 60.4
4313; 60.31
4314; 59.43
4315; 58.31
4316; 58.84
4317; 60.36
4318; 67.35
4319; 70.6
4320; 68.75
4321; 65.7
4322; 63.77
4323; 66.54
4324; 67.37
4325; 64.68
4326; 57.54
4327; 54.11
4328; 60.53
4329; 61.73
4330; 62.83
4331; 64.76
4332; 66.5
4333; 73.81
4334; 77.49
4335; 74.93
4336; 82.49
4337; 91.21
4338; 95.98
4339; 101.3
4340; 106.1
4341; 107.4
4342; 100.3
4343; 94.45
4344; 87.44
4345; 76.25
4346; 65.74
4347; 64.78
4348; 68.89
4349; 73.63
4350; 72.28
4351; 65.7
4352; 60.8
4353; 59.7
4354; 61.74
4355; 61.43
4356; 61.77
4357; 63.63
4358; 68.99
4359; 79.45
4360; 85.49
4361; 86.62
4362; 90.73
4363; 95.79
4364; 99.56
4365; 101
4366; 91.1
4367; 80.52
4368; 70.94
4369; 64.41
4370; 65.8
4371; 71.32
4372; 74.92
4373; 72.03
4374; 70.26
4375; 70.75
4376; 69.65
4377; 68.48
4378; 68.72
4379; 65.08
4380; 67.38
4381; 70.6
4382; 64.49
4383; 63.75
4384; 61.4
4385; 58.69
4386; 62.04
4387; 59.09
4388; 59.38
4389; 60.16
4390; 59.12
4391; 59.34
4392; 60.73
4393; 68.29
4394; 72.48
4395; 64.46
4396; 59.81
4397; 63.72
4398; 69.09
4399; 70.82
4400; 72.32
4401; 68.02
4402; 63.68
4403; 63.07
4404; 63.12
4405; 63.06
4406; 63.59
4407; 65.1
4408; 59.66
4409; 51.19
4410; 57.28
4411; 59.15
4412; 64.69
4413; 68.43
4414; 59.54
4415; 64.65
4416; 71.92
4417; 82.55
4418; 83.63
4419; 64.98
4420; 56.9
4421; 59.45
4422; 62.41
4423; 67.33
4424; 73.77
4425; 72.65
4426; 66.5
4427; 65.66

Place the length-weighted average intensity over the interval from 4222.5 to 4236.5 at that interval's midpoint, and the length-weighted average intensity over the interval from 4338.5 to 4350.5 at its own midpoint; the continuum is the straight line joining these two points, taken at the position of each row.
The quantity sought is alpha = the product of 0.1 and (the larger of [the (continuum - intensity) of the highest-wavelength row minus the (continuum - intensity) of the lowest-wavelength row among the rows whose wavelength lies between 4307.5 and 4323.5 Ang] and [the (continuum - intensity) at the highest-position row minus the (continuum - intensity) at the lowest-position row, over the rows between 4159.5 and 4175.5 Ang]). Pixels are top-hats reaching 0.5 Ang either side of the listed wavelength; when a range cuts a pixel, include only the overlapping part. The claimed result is 0.02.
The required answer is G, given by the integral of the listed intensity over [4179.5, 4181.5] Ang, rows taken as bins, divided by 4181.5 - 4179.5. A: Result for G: 61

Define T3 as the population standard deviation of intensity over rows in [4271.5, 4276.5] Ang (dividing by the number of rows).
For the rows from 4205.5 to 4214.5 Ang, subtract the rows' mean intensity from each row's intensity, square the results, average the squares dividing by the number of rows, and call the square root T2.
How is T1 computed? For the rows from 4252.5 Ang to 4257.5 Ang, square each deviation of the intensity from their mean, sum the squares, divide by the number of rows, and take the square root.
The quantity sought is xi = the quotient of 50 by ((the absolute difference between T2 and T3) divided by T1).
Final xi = 104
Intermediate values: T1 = 9.2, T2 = 4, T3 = 8.8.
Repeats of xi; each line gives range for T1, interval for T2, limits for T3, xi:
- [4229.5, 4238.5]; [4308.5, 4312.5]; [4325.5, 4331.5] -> 134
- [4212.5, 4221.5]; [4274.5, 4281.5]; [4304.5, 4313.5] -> 1675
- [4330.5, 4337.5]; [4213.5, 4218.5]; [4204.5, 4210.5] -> 78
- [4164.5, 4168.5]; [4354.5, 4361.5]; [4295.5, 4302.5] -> 9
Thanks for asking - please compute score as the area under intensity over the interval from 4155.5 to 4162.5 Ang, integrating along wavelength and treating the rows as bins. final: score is 420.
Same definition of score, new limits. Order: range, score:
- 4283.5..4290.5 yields 438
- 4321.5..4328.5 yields 435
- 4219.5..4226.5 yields 449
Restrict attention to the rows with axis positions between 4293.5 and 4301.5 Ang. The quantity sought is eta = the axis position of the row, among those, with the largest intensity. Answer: 4296 Ang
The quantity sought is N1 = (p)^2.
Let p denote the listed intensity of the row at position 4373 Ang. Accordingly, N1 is 5188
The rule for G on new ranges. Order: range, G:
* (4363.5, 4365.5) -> 100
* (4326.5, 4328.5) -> 57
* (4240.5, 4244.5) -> 64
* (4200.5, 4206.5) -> 60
